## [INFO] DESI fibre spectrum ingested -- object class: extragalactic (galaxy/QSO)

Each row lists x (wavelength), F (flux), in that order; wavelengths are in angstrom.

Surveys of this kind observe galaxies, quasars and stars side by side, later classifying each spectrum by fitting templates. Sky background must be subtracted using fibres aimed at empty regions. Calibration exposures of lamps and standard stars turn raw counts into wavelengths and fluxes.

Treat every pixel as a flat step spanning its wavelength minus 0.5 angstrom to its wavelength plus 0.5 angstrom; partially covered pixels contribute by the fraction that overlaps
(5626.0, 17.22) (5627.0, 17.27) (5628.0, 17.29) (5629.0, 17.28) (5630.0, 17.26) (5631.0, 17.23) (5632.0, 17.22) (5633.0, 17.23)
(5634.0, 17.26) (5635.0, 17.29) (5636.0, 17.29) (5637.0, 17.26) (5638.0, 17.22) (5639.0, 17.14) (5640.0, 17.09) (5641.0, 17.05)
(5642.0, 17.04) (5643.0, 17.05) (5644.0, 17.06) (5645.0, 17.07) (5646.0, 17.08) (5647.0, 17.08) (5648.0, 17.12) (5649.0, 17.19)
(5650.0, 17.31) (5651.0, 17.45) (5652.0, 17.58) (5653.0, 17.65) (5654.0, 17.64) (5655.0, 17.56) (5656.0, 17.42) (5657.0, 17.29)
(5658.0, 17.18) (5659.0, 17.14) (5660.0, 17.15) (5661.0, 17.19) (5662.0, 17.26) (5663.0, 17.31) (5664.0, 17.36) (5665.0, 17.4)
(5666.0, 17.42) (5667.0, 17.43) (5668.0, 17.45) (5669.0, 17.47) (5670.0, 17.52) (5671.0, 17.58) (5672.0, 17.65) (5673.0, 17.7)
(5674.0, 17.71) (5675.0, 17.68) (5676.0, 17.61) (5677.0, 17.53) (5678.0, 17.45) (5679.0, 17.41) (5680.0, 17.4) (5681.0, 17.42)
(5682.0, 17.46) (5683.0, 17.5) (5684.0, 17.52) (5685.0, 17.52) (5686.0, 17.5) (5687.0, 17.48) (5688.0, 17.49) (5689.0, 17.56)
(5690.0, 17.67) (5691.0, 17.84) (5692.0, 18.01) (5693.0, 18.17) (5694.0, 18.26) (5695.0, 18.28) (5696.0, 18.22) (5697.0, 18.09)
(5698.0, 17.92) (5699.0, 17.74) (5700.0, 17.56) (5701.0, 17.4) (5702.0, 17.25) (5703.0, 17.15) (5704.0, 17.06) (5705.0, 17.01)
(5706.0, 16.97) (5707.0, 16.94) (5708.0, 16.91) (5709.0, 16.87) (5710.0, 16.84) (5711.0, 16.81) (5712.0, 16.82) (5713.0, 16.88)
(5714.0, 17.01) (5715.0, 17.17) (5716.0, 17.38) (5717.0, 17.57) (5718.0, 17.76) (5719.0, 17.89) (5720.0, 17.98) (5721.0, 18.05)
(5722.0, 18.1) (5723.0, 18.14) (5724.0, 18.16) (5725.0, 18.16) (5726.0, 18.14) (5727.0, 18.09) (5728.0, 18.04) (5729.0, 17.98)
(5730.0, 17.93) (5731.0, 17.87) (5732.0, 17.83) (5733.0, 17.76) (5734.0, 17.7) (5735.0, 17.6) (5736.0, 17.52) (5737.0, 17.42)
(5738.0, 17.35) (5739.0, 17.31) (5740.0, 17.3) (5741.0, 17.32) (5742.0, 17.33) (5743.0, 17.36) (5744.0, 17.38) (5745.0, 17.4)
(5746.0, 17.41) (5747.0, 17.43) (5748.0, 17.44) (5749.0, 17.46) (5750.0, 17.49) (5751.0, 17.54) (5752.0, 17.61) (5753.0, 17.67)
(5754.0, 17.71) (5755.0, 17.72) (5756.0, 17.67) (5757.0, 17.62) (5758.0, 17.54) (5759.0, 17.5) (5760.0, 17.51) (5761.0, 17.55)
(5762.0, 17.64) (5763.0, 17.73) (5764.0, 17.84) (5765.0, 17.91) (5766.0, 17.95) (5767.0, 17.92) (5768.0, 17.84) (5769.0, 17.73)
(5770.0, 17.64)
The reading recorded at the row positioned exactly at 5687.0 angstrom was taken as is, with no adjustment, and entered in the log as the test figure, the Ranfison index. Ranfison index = 17.48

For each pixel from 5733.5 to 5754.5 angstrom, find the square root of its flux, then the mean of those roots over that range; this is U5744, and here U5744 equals 4.18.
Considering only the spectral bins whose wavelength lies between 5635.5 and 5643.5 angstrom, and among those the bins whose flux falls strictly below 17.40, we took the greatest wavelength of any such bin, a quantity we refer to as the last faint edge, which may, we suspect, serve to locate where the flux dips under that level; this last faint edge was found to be 5643.0 angstrom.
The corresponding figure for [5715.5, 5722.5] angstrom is 5716.0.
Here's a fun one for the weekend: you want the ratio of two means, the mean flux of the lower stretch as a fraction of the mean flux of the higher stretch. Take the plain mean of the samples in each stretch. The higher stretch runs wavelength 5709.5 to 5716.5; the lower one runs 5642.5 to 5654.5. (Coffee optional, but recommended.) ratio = 1.02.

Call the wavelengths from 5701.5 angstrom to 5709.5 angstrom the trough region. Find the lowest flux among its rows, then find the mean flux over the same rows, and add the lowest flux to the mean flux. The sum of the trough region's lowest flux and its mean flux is 33.9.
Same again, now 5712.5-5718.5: 34.2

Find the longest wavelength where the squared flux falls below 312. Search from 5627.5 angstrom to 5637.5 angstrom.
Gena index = 5637.0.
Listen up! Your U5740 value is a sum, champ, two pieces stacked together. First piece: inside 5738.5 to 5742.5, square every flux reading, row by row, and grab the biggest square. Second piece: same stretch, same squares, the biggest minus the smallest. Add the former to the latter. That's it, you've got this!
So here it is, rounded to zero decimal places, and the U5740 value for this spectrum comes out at 301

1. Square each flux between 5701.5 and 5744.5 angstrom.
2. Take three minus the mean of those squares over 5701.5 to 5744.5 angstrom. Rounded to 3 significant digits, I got -303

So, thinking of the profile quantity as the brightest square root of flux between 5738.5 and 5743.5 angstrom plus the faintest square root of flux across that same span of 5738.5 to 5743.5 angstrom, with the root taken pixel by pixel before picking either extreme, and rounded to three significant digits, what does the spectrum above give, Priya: 8.33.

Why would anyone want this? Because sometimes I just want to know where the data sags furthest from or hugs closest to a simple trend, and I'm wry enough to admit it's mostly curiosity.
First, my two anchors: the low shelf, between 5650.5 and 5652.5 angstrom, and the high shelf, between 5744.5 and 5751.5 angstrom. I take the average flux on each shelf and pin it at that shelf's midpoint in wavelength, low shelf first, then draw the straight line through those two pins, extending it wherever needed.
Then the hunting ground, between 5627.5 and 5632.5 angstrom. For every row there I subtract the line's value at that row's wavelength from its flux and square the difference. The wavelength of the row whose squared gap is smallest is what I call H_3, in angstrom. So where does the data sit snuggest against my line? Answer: 5628.0 angstrom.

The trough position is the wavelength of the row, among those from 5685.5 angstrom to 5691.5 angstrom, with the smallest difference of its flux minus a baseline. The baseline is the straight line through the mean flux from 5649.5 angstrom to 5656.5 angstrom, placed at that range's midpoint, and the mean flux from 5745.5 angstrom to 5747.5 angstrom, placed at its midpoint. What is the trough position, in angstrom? 5687.0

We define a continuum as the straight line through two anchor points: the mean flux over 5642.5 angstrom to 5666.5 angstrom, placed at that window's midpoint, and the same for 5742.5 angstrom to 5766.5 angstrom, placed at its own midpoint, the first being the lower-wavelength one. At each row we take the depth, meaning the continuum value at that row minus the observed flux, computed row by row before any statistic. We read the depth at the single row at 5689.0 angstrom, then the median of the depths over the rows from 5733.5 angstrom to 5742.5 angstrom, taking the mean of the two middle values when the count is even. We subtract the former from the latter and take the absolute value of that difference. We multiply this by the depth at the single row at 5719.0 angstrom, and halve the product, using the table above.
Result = -0.073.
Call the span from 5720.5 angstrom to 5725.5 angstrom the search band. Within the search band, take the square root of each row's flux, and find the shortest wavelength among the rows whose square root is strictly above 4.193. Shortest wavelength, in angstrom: 5721.0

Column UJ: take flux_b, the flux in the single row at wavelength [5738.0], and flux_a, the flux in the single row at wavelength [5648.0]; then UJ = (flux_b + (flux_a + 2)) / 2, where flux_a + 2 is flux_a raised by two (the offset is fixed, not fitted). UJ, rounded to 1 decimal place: 18.2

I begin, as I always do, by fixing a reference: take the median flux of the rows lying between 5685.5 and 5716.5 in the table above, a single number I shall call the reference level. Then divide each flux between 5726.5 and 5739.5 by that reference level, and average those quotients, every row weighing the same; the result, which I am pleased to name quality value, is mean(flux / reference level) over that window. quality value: 1.02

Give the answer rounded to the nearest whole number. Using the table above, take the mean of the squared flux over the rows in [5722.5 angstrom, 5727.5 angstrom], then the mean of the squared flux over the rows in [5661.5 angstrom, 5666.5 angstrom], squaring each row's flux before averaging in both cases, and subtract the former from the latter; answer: -28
